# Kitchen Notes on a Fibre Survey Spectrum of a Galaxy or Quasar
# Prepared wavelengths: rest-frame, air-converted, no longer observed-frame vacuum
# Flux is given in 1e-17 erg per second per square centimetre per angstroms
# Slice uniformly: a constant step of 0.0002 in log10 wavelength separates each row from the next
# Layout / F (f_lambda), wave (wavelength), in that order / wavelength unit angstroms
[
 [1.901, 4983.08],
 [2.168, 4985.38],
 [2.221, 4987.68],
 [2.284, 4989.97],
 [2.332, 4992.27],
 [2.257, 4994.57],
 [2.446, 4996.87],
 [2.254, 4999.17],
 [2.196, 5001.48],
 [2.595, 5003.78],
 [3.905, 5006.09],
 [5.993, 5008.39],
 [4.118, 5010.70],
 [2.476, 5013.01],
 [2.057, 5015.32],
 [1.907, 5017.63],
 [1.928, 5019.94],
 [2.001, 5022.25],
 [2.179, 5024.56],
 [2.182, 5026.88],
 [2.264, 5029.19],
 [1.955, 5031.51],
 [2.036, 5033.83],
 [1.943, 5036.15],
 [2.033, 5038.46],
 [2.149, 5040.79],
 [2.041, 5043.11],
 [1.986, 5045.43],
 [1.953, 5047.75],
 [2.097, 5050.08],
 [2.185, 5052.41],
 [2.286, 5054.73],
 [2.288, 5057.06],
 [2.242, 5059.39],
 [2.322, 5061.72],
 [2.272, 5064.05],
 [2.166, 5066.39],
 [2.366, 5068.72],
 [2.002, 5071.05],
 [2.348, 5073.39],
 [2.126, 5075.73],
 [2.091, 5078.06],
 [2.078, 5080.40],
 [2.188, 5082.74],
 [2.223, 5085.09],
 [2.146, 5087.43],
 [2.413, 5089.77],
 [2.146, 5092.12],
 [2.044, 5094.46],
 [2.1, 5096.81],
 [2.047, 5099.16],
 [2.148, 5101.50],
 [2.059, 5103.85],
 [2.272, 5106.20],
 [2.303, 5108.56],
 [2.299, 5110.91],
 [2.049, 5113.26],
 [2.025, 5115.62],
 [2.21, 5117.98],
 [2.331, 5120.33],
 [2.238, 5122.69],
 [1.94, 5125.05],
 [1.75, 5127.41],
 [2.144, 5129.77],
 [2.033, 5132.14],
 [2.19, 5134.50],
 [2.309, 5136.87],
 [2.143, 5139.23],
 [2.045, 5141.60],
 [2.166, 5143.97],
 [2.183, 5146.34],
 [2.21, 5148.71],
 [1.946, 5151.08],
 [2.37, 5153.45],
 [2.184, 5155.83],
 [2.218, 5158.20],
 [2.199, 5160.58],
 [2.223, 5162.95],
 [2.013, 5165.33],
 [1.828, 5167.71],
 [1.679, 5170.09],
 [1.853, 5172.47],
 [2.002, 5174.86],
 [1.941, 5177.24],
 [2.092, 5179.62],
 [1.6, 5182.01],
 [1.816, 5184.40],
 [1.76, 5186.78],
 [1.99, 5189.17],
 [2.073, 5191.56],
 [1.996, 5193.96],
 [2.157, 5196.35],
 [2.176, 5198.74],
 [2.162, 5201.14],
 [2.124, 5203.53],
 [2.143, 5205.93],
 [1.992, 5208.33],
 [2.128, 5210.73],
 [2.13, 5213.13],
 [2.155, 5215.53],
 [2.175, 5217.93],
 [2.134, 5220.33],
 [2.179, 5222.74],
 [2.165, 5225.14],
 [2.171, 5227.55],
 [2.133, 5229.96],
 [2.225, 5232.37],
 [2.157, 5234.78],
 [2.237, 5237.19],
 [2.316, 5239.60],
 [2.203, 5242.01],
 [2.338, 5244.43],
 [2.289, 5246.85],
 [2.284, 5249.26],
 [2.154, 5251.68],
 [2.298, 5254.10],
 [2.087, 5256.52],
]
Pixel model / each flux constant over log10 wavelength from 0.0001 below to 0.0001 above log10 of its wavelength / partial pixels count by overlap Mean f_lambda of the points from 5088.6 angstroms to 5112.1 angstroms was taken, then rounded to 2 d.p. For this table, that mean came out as 2.18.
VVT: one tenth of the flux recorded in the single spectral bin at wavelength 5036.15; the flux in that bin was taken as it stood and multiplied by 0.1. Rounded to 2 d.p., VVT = 0.19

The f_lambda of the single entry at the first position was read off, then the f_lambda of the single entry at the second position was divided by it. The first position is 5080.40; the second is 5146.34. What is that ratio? 1.051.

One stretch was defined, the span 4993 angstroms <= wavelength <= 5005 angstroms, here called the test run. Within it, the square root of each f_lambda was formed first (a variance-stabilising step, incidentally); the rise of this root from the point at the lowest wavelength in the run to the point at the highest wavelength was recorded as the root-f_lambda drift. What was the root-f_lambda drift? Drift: 0.11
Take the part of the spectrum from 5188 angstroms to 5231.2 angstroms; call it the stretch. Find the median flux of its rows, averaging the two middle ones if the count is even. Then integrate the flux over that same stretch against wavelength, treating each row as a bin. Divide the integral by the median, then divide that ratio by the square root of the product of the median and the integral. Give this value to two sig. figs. 3.1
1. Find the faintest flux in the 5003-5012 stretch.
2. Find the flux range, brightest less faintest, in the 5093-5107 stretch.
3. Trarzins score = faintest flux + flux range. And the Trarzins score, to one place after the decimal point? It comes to 2.8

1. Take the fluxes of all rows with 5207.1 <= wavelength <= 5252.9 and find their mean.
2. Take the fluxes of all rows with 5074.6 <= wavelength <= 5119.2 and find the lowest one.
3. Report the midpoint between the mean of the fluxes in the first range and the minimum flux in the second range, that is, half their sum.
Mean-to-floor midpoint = 2.11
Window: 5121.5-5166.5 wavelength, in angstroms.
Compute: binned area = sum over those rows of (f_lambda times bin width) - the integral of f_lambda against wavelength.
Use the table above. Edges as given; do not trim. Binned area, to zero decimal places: 96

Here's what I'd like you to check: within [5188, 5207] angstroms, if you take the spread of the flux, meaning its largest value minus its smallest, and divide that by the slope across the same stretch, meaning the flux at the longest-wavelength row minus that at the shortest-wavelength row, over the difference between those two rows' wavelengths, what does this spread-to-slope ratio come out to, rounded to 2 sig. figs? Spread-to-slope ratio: 20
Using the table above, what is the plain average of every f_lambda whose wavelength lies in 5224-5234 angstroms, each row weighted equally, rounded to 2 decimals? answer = 2.17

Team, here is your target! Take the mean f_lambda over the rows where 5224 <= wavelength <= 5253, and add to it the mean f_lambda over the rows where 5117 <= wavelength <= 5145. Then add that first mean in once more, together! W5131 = 6.57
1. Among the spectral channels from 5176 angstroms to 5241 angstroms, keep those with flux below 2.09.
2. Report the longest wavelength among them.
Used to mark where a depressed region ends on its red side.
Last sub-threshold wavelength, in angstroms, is 5208.33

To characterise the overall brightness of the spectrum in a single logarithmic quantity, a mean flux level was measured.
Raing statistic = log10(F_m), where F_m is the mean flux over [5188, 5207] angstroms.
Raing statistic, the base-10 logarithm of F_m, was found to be 0.323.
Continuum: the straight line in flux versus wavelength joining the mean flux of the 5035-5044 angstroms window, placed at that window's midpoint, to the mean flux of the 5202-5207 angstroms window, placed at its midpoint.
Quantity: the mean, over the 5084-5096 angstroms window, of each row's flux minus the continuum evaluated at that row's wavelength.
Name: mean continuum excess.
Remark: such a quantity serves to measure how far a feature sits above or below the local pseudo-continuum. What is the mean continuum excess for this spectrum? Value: 0.12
